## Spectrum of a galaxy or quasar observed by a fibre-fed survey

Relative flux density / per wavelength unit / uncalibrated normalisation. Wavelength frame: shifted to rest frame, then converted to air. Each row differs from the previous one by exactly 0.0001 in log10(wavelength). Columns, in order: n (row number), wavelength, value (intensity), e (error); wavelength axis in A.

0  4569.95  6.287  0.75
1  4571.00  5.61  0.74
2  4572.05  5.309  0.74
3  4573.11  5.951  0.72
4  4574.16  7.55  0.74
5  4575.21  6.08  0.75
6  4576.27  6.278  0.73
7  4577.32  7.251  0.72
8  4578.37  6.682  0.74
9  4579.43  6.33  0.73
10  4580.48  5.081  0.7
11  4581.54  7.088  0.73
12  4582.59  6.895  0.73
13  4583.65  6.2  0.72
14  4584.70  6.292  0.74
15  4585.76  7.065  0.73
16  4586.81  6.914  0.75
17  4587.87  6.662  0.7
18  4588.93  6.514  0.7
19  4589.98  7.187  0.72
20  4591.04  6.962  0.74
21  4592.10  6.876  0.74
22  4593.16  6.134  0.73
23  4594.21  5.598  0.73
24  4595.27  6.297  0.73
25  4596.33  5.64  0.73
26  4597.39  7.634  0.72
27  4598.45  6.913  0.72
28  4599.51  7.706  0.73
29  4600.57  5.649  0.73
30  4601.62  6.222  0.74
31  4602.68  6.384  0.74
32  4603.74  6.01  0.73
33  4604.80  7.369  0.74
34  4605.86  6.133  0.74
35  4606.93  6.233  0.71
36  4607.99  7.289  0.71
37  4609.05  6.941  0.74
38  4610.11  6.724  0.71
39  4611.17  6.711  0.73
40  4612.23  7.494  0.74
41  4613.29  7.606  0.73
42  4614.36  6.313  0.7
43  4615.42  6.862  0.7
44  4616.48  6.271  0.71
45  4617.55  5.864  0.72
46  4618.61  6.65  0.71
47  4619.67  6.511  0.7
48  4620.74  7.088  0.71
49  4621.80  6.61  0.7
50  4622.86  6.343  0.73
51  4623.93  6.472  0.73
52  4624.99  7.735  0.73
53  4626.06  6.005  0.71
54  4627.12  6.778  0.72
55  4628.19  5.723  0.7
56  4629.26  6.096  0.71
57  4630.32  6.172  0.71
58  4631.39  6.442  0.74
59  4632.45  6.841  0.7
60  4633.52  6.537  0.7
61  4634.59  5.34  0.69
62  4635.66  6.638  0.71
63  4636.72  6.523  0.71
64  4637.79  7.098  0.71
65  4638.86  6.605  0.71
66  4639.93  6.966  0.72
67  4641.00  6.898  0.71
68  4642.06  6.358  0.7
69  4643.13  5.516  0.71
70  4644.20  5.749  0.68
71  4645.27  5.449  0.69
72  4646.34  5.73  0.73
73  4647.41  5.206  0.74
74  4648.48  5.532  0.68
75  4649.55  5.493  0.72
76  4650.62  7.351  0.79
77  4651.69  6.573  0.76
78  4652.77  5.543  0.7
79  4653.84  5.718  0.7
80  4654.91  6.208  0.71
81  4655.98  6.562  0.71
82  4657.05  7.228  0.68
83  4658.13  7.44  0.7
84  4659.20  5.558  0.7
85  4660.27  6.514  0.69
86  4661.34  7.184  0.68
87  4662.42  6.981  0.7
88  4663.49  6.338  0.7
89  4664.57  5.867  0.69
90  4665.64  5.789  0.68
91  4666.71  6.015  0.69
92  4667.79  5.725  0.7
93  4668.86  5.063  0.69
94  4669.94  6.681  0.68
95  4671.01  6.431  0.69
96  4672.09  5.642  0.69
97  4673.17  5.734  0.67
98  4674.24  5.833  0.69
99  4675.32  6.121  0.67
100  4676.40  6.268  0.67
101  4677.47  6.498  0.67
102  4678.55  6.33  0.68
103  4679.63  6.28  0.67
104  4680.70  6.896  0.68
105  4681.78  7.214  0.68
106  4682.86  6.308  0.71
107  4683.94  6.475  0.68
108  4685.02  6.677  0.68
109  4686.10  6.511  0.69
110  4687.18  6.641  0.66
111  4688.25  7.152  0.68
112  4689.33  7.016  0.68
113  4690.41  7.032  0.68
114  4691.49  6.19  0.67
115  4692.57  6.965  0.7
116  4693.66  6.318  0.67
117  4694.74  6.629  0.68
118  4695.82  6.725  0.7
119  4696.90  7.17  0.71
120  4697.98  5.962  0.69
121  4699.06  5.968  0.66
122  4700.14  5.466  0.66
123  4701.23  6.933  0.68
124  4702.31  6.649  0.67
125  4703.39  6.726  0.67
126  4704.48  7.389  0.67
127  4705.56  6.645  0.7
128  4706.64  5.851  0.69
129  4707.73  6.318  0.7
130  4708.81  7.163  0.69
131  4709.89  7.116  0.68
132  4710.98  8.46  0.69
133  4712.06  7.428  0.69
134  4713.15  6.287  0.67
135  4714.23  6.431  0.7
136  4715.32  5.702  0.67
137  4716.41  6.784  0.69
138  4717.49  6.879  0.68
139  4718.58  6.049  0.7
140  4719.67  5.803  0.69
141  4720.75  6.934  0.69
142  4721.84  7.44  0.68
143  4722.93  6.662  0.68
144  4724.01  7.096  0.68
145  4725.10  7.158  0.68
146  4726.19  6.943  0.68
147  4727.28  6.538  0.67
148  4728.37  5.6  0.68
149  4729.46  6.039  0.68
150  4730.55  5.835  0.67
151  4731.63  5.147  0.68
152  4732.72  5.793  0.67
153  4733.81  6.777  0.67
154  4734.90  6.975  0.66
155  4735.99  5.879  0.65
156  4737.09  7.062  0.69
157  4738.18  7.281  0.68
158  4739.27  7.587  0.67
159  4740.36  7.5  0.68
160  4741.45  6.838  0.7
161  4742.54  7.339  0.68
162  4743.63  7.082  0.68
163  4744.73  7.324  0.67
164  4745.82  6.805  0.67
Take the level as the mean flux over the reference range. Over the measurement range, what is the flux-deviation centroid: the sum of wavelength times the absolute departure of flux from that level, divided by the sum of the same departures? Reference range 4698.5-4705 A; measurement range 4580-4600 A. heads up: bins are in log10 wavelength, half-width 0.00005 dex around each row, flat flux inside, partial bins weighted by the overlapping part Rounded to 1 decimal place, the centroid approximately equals 4590.7 A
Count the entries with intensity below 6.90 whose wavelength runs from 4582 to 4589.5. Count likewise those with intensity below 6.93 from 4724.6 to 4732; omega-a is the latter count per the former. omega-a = 1.00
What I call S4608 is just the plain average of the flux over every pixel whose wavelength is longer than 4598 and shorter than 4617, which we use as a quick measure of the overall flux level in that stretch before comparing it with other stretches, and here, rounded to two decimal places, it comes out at 6.71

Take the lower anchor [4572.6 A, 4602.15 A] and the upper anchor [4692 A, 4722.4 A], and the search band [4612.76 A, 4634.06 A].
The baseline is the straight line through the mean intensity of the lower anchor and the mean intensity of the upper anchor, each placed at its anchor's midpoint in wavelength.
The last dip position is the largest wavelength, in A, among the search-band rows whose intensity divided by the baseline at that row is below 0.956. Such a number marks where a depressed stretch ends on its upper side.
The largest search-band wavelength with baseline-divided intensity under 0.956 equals 4630.32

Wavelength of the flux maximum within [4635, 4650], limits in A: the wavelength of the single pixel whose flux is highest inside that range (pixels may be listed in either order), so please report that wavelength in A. 4637.79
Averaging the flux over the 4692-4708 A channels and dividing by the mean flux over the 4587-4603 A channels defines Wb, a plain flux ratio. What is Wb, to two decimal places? 0.99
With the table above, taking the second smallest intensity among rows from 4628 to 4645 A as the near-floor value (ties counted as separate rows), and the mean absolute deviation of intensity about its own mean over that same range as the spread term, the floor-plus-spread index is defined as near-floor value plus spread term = 5.95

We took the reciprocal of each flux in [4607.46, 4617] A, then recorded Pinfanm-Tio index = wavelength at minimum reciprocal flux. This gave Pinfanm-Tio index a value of 4613.29 A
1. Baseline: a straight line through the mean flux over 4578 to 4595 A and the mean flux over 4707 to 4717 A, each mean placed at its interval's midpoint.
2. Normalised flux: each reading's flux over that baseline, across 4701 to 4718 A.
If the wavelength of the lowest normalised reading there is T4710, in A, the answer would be 4715.32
